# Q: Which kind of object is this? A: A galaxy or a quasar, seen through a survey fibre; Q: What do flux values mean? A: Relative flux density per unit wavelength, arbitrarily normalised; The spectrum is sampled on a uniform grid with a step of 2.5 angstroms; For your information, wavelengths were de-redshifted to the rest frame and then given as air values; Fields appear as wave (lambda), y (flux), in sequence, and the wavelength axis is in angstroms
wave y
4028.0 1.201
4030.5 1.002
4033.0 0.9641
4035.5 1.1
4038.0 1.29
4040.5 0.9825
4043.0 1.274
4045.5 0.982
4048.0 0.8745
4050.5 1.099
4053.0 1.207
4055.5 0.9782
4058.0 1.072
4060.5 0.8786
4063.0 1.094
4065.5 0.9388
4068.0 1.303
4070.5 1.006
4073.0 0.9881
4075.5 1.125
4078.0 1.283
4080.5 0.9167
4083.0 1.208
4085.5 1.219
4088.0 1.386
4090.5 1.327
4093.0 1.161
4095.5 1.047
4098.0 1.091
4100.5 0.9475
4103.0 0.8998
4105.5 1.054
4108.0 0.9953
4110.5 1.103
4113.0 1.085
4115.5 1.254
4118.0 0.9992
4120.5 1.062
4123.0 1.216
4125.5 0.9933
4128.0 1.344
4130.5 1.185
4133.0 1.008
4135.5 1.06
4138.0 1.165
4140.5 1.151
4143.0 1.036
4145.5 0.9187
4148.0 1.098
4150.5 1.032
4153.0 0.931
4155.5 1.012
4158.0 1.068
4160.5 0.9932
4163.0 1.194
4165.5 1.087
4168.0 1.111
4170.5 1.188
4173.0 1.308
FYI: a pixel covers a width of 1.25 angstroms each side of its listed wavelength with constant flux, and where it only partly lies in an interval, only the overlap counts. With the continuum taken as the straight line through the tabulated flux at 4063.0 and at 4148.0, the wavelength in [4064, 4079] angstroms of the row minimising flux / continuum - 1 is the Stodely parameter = 4065.5 angstroms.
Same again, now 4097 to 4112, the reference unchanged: 4103.0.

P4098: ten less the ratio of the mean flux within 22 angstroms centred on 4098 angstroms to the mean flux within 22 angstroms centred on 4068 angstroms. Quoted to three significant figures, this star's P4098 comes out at 8.98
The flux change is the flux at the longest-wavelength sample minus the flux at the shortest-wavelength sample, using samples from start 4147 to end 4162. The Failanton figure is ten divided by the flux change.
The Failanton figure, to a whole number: -95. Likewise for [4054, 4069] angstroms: 31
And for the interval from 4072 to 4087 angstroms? 43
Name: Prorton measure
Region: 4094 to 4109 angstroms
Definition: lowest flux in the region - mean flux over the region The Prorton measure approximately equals -0.11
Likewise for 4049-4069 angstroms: -0.19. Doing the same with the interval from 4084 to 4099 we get -0.16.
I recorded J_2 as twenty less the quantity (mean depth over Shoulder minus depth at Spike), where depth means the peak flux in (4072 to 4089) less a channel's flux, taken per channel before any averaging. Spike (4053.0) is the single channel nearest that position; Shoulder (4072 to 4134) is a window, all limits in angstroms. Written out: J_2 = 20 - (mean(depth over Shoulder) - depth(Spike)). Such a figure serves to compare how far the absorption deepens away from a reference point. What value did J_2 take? 19.9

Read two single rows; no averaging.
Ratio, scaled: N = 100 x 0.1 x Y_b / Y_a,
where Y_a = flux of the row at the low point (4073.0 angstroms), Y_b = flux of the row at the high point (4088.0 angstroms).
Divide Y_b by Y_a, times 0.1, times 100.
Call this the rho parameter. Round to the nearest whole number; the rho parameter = 14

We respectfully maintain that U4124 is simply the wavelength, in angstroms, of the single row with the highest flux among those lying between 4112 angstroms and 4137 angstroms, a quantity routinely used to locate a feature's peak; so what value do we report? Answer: 4128.0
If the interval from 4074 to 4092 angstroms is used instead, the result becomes 4088.0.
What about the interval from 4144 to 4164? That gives 4163.0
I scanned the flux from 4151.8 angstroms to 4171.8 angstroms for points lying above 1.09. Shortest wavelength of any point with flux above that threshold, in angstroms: 4163.0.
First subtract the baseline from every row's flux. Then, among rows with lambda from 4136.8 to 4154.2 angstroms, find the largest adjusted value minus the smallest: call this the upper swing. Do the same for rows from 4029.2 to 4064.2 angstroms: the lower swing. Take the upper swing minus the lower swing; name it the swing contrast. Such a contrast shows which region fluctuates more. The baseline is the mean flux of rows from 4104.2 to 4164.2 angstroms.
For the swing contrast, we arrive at -0.17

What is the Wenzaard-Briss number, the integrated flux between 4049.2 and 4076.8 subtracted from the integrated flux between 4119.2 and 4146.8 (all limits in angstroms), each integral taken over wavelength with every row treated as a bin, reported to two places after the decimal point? 1.12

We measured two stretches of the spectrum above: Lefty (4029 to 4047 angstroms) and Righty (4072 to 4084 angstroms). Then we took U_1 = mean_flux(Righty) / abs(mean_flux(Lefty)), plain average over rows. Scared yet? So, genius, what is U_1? 1.02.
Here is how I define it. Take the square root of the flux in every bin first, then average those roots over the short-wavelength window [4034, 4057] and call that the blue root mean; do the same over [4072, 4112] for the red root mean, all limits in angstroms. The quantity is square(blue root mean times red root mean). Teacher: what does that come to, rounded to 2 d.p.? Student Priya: 1.20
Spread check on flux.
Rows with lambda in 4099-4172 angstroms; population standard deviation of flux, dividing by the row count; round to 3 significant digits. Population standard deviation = 0.103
